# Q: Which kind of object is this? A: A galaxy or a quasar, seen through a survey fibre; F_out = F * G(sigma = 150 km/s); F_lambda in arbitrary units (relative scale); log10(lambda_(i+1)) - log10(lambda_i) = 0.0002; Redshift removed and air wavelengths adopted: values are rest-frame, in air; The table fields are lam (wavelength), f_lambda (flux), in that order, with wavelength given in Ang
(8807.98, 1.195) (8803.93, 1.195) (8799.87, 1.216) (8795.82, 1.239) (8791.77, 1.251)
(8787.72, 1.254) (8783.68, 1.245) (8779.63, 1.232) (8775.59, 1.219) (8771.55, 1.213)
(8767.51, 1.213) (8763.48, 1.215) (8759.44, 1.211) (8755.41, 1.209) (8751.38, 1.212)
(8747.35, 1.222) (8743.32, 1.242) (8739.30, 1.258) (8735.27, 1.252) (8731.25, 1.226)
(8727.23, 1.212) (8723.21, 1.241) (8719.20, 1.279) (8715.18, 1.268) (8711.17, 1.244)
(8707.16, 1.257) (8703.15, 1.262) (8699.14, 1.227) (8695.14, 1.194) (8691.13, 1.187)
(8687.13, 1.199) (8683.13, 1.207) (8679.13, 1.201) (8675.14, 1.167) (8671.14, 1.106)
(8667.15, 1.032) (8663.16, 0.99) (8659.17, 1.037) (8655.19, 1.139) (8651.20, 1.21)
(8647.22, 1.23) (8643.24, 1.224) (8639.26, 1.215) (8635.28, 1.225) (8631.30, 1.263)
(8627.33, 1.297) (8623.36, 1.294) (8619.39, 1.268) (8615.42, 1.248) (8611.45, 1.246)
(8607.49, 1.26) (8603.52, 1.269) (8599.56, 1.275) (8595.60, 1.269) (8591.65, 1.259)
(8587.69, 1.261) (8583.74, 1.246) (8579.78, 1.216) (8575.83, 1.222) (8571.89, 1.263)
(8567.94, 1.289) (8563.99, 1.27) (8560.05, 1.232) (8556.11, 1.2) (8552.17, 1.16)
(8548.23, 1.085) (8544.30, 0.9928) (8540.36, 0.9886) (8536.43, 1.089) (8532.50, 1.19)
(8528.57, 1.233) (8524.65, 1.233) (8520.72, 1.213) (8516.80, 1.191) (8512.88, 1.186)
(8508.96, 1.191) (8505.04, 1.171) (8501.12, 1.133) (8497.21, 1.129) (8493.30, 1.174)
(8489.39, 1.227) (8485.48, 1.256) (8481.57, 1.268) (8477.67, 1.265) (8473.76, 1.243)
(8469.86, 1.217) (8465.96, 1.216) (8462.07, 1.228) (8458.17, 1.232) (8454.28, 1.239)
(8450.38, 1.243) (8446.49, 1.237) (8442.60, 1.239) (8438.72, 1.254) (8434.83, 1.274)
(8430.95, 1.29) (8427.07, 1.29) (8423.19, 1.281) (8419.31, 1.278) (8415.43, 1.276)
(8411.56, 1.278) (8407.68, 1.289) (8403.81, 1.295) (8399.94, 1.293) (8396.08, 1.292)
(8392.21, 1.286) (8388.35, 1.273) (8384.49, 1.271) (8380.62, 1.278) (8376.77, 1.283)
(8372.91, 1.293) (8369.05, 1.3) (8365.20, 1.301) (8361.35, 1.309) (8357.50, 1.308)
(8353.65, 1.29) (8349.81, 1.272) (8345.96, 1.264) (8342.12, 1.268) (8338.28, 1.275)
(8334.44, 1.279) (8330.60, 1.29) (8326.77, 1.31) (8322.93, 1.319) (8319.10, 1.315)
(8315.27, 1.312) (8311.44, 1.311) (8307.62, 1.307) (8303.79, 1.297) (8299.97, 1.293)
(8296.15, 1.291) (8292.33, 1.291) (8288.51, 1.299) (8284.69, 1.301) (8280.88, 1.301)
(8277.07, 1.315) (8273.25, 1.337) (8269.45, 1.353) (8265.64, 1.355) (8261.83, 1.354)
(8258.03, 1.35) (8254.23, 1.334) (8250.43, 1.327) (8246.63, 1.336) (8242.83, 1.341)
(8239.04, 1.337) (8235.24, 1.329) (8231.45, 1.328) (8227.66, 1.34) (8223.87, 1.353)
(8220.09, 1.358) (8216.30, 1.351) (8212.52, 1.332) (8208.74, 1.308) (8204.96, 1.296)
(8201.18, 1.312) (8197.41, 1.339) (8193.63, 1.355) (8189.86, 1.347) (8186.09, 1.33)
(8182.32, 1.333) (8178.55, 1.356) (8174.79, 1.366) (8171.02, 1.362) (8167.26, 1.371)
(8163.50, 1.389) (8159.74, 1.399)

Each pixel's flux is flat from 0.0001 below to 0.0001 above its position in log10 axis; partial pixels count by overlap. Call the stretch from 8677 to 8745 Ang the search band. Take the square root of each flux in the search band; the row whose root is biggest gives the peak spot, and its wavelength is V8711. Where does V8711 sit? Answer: 8719.20 Ang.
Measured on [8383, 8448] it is 8403.81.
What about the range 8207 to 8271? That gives 8220.09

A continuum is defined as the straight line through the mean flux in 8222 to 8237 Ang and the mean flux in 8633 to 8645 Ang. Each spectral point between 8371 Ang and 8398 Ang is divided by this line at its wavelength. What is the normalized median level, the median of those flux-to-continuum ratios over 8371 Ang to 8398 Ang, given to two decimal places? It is 0.99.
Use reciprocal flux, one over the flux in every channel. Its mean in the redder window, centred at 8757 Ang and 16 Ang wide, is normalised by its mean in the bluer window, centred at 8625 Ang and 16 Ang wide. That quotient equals 1.06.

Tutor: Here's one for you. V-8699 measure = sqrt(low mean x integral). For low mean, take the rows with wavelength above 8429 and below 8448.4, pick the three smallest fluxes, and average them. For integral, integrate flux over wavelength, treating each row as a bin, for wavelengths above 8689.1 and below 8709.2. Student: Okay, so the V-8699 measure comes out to 5.5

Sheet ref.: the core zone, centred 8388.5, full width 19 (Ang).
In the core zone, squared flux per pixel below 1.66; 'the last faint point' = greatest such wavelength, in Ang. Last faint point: 8392.21 Ang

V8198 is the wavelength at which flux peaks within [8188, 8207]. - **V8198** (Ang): 8193.63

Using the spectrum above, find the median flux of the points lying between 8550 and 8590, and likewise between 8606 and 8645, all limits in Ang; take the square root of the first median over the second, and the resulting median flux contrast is 0.994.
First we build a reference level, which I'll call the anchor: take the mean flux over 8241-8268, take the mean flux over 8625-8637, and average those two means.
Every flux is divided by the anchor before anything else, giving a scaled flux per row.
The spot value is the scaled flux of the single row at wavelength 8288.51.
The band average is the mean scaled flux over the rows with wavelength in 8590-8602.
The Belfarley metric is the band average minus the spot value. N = -0.02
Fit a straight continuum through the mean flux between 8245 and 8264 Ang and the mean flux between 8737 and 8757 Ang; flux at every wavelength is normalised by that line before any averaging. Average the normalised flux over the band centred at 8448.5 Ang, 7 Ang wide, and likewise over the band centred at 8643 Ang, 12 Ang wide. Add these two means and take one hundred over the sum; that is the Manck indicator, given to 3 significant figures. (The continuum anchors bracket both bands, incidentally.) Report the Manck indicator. 51.7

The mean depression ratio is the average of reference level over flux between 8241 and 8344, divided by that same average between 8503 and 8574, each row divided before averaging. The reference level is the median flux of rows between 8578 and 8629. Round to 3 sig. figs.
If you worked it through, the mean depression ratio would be 0.891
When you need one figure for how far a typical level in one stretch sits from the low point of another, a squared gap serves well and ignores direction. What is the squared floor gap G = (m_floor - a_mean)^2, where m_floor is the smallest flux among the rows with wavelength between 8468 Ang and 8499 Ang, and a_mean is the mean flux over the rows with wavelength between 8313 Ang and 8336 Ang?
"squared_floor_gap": 0.031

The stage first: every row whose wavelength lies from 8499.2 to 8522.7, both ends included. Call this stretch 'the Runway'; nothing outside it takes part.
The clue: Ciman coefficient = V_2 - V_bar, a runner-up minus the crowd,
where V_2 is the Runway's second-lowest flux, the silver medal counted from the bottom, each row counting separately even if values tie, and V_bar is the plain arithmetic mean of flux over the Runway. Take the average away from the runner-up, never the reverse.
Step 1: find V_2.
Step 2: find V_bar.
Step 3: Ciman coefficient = -0.010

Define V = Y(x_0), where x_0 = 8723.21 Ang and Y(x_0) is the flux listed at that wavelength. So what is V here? 1.241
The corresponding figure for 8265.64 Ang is 1.355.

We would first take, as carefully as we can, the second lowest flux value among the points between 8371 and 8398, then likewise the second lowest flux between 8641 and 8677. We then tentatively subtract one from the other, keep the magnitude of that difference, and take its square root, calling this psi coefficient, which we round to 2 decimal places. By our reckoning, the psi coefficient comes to 0.49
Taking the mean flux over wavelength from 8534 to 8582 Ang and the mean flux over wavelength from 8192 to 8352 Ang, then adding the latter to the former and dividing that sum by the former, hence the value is 2.13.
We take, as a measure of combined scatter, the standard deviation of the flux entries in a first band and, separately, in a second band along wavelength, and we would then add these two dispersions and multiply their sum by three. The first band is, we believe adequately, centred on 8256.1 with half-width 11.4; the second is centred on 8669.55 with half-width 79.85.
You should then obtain 0.24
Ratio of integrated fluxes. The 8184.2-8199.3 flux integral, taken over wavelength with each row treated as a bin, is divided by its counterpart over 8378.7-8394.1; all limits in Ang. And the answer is 1.03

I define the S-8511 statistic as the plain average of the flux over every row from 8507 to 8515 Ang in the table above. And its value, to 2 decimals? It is 1.19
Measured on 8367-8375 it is 1.30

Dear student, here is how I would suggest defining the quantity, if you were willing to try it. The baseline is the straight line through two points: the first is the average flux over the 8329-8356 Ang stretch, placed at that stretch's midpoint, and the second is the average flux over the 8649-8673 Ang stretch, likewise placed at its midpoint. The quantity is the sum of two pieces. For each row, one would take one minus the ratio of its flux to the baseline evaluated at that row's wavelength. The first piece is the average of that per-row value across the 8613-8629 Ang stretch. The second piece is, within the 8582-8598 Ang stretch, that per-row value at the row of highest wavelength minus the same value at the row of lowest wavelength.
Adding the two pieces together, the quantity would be -0.18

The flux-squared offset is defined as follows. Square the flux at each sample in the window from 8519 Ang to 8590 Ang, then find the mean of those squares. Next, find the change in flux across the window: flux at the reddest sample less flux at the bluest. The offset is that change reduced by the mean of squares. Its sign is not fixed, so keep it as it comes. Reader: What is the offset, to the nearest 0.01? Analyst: -1.37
